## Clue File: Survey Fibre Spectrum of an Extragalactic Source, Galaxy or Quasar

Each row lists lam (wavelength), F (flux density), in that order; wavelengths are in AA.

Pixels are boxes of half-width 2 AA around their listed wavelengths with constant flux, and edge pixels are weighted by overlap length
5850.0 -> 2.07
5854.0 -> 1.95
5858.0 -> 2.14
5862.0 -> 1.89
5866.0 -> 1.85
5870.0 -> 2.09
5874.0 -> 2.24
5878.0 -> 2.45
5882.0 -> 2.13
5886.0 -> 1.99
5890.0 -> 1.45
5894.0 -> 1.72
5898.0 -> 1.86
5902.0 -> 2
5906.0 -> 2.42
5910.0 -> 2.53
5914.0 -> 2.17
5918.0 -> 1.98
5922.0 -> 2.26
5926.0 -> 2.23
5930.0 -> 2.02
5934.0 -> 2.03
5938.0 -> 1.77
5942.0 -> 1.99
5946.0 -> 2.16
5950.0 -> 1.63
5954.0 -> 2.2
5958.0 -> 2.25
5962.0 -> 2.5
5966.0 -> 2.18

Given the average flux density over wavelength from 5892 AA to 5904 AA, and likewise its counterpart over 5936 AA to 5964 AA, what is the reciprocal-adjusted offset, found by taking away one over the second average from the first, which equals 1.38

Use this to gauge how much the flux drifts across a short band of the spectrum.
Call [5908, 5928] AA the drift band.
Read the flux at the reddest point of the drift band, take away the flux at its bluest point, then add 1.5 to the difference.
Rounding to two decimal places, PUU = 1.20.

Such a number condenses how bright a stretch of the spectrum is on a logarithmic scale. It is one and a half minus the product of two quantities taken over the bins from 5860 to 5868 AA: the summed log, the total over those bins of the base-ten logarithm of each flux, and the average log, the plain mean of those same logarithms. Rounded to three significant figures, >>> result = 1.35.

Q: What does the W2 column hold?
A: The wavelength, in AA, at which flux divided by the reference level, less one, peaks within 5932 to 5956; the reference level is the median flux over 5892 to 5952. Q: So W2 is 5954.0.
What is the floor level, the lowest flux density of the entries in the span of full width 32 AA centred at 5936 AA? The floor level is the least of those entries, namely 1.63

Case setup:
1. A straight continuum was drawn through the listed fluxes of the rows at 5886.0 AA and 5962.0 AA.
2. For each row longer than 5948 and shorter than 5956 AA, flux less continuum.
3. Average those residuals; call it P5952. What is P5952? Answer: -0.52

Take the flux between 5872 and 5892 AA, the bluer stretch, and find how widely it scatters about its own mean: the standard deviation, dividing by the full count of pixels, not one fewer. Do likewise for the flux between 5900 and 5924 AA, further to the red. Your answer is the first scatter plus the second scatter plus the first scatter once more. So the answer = 0.88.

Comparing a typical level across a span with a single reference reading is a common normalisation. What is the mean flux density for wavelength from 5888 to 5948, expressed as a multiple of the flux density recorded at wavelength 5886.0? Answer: 1.02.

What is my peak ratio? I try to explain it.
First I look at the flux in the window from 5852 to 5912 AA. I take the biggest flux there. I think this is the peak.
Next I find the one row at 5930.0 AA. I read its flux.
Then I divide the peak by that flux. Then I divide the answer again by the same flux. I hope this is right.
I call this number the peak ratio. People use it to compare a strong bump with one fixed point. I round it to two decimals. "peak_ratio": 0.62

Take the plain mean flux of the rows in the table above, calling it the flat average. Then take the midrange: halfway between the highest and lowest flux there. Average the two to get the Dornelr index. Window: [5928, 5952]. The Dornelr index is 1.9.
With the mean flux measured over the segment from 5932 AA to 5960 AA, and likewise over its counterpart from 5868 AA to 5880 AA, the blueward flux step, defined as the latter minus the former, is 0.26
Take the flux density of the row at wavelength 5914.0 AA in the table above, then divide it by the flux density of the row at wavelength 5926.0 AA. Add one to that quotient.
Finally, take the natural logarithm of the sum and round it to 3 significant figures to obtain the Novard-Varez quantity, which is 0.680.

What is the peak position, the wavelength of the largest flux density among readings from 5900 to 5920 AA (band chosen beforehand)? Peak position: 5910.0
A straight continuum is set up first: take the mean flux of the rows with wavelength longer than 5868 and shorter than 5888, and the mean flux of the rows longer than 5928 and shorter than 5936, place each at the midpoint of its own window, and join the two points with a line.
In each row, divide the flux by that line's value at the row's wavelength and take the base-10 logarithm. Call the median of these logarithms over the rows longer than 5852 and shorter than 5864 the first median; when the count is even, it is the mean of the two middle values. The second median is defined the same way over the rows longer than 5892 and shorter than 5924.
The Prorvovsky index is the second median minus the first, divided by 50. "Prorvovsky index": 0.0012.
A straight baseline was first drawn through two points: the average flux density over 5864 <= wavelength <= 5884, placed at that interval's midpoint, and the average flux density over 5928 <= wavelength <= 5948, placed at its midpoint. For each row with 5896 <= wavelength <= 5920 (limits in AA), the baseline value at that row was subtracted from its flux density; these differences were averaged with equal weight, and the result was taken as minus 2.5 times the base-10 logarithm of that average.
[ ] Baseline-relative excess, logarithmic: 2.6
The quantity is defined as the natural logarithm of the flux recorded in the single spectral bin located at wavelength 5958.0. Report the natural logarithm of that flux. 0.81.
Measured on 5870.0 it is 0.74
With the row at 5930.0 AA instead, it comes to 0.70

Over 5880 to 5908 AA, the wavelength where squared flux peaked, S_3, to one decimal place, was 5906.0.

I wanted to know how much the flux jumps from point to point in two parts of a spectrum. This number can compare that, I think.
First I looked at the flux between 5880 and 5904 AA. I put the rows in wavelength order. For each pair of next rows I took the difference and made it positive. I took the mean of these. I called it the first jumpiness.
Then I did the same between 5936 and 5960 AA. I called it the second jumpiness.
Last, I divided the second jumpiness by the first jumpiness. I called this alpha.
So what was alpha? 1.3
